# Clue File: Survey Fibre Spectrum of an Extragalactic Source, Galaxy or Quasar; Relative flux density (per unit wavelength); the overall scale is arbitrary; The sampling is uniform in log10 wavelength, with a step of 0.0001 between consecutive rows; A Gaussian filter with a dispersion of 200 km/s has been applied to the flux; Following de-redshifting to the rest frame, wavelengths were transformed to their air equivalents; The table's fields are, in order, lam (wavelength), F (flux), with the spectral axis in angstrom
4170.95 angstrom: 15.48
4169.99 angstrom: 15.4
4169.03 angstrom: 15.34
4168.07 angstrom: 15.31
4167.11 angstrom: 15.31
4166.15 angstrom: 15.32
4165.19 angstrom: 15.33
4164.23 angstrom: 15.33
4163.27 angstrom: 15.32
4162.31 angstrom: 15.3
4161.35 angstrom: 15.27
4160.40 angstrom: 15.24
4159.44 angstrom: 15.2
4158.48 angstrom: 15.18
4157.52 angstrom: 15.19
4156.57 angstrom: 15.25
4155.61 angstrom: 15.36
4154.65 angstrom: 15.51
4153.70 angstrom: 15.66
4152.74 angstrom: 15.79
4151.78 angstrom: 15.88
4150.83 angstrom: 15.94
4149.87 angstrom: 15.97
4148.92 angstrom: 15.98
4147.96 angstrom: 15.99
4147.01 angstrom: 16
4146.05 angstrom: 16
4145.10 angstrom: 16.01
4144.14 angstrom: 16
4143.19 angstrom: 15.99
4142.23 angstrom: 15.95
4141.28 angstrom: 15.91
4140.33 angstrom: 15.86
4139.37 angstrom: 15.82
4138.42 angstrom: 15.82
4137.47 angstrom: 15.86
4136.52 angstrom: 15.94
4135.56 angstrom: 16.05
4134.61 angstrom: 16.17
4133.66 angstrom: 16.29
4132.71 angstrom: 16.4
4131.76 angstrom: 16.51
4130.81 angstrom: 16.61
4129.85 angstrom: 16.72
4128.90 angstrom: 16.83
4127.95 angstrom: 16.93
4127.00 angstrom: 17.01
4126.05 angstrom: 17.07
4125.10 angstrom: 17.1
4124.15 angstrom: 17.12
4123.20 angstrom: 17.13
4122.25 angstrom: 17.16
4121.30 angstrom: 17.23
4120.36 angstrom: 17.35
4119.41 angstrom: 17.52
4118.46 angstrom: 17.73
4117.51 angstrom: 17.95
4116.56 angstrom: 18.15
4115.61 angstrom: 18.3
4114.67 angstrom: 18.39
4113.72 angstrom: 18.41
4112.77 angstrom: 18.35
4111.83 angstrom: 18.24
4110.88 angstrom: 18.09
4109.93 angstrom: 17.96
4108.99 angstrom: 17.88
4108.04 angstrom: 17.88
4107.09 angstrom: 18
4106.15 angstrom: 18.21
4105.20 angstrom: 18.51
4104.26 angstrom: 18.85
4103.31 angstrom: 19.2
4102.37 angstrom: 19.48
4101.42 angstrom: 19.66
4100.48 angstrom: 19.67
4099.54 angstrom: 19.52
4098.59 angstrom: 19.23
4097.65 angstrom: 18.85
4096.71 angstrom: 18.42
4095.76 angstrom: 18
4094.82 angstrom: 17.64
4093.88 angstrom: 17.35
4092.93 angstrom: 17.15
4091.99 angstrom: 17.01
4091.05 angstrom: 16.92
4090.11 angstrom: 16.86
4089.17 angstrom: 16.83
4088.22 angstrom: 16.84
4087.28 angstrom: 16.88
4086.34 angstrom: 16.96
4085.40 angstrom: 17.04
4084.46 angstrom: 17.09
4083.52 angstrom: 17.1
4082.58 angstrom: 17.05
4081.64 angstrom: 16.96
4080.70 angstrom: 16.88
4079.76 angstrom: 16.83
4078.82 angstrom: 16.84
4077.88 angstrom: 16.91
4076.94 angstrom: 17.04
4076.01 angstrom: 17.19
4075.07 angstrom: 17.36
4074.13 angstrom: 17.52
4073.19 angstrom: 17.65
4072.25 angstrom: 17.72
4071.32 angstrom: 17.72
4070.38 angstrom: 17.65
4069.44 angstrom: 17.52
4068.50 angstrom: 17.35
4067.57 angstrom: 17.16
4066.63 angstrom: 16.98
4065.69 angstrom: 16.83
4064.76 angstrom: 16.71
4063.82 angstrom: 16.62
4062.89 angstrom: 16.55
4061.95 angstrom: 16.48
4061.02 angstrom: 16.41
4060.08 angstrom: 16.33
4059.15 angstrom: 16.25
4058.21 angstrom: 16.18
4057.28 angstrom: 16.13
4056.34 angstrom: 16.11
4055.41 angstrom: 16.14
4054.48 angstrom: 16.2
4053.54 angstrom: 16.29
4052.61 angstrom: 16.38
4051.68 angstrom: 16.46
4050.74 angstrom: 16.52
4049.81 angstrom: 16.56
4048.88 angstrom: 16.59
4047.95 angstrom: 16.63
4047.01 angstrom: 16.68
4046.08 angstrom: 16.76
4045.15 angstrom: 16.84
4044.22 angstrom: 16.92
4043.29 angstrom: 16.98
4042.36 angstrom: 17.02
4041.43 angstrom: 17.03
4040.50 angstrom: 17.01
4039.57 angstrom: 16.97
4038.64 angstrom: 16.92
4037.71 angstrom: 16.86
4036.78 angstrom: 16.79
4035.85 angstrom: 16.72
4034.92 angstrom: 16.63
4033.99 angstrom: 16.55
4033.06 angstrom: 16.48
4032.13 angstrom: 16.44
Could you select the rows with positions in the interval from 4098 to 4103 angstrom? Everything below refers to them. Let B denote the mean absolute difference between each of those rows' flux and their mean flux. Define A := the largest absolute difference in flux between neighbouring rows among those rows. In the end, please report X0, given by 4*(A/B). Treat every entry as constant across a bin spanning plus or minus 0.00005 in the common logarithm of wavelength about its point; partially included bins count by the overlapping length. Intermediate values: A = 0.29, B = 0.13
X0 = 9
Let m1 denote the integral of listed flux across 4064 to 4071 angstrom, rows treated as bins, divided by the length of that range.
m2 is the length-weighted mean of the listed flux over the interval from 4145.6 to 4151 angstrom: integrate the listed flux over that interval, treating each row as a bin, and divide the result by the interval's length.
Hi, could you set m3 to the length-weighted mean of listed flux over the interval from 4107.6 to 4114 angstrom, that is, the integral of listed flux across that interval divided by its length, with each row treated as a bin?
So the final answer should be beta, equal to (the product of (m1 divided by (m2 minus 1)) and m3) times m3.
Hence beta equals 375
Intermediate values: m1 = 17.1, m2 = 16.0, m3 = 18.1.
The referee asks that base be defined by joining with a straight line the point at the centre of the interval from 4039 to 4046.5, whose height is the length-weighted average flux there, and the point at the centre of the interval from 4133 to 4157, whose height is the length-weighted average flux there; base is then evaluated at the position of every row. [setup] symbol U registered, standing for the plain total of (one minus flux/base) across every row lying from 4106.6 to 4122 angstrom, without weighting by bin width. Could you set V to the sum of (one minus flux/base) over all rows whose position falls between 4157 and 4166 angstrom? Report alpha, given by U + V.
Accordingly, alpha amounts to -1.5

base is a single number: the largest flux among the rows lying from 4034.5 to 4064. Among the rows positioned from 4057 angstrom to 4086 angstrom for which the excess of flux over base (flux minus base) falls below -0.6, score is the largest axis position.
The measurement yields 4061.02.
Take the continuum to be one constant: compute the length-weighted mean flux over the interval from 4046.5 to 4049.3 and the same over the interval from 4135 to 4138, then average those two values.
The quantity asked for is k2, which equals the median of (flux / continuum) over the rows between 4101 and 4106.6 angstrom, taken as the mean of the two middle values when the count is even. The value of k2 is 1.17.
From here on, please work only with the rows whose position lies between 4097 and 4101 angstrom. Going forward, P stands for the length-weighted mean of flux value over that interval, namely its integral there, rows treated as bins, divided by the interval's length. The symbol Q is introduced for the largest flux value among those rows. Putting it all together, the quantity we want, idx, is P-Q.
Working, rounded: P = 19.3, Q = 19.67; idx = -0.34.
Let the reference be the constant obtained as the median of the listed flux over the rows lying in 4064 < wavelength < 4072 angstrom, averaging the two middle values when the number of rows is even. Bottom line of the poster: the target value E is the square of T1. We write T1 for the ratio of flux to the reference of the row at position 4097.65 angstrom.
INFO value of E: 1.19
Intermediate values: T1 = 1.09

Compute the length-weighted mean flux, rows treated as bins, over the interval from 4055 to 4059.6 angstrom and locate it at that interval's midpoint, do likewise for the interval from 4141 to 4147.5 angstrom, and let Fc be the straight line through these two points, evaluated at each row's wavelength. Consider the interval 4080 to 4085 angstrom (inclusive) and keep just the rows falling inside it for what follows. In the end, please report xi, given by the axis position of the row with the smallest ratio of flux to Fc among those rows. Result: 4080.70 angstrom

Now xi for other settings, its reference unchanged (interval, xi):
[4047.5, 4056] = 4055.41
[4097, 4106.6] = 4106.15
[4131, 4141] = 4138.42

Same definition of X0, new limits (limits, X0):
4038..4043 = 6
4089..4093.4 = 6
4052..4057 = 4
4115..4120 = 4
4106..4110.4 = 9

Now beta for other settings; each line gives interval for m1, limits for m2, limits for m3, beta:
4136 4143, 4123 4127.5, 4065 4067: 282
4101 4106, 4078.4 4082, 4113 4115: 404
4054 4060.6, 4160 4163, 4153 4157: 270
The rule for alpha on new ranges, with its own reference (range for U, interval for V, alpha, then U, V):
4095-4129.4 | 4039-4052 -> -4.0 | -4.1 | 0.1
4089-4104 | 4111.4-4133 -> -3.6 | -1.8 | -1.8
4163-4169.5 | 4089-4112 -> -2.7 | 0.2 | -2.9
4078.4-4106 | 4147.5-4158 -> -2.3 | -2.4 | 0.1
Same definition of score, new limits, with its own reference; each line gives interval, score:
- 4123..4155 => 4154.65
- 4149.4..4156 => 4155.61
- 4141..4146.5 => 4146.05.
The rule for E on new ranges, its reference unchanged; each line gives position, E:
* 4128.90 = 0.95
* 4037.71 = 0.95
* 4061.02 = 0.90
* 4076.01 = 0.99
